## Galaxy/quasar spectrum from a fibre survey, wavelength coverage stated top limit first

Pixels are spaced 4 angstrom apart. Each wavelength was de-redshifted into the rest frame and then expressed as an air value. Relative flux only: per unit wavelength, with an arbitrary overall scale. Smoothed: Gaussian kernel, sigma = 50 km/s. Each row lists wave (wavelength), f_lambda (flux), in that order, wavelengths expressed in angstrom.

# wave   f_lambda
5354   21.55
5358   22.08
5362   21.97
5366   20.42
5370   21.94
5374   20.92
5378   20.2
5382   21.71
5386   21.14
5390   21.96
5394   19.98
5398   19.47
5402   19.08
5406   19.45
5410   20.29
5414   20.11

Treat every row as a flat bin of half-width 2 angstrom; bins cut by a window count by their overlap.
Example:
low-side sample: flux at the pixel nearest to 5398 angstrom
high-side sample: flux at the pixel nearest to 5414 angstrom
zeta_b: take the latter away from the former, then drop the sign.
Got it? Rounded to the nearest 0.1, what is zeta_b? 0.6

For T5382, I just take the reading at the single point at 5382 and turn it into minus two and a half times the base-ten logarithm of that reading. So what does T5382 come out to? -3.34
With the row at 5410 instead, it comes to -3.27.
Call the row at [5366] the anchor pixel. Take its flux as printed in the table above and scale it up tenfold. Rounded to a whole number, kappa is 204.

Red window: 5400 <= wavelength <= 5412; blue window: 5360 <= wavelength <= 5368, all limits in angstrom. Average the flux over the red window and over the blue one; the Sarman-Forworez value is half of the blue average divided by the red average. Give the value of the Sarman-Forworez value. 0.541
